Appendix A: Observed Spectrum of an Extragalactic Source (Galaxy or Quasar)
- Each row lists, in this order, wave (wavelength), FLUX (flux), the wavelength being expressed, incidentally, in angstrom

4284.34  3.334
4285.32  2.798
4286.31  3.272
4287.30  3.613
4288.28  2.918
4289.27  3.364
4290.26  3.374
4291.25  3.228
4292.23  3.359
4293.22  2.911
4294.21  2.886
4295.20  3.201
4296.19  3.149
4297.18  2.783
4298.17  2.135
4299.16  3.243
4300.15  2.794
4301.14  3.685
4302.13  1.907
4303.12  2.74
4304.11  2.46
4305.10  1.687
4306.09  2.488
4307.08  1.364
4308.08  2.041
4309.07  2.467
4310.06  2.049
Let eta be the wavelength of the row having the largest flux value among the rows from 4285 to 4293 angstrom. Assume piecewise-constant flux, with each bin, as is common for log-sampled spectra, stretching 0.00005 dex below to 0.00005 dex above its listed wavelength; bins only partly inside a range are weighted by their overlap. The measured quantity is 4287.30 angstrom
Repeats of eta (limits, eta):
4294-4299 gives 4295.20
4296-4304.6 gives 4301.14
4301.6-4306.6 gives 4303.12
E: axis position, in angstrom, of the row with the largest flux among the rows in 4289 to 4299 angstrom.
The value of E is 4290.26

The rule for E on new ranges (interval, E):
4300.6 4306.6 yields 4301.14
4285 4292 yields 4287.30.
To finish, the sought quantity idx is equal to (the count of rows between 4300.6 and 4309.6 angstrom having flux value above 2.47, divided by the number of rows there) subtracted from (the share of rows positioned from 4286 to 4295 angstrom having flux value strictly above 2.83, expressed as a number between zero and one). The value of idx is 0.7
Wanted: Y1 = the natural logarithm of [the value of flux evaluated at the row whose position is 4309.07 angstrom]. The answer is 0.9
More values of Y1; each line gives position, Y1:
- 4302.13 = 0.6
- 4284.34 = 1.2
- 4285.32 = 1.0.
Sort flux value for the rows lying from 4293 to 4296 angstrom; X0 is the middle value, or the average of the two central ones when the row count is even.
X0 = 2.9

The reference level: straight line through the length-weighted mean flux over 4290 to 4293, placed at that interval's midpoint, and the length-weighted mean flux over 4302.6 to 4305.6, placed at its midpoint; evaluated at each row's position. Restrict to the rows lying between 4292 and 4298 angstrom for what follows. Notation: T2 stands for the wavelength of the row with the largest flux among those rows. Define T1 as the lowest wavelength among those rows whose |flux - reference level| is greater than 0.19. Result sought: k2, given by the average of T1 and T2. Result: 4292.7 angstrom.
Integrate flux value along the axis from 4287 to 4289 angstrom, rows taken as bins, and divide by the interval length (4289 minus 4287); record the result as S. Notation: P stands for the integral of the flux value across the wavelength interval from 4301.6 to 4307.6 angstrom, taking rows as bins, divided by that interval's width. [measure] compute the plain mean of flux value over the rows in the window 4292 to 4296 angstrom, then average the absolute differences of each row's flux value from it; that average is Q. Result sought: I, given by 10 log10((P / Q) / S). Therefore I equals 5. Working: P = 2.1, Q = 0.19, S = 3.25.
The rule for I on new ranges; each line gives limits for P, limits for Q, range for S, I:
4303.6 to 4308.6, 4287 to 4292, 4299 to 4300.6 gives 6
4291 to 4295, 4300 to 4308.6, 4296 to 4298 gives 3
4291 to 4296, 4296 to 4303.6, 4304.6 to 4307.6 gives 6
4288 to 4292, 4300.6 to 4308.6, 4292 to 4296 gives 3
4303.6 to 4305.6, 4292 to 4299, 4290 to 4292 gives 4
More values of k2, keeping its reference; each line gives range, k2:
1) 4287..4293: 4287.8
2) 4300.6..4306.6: 4301.1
